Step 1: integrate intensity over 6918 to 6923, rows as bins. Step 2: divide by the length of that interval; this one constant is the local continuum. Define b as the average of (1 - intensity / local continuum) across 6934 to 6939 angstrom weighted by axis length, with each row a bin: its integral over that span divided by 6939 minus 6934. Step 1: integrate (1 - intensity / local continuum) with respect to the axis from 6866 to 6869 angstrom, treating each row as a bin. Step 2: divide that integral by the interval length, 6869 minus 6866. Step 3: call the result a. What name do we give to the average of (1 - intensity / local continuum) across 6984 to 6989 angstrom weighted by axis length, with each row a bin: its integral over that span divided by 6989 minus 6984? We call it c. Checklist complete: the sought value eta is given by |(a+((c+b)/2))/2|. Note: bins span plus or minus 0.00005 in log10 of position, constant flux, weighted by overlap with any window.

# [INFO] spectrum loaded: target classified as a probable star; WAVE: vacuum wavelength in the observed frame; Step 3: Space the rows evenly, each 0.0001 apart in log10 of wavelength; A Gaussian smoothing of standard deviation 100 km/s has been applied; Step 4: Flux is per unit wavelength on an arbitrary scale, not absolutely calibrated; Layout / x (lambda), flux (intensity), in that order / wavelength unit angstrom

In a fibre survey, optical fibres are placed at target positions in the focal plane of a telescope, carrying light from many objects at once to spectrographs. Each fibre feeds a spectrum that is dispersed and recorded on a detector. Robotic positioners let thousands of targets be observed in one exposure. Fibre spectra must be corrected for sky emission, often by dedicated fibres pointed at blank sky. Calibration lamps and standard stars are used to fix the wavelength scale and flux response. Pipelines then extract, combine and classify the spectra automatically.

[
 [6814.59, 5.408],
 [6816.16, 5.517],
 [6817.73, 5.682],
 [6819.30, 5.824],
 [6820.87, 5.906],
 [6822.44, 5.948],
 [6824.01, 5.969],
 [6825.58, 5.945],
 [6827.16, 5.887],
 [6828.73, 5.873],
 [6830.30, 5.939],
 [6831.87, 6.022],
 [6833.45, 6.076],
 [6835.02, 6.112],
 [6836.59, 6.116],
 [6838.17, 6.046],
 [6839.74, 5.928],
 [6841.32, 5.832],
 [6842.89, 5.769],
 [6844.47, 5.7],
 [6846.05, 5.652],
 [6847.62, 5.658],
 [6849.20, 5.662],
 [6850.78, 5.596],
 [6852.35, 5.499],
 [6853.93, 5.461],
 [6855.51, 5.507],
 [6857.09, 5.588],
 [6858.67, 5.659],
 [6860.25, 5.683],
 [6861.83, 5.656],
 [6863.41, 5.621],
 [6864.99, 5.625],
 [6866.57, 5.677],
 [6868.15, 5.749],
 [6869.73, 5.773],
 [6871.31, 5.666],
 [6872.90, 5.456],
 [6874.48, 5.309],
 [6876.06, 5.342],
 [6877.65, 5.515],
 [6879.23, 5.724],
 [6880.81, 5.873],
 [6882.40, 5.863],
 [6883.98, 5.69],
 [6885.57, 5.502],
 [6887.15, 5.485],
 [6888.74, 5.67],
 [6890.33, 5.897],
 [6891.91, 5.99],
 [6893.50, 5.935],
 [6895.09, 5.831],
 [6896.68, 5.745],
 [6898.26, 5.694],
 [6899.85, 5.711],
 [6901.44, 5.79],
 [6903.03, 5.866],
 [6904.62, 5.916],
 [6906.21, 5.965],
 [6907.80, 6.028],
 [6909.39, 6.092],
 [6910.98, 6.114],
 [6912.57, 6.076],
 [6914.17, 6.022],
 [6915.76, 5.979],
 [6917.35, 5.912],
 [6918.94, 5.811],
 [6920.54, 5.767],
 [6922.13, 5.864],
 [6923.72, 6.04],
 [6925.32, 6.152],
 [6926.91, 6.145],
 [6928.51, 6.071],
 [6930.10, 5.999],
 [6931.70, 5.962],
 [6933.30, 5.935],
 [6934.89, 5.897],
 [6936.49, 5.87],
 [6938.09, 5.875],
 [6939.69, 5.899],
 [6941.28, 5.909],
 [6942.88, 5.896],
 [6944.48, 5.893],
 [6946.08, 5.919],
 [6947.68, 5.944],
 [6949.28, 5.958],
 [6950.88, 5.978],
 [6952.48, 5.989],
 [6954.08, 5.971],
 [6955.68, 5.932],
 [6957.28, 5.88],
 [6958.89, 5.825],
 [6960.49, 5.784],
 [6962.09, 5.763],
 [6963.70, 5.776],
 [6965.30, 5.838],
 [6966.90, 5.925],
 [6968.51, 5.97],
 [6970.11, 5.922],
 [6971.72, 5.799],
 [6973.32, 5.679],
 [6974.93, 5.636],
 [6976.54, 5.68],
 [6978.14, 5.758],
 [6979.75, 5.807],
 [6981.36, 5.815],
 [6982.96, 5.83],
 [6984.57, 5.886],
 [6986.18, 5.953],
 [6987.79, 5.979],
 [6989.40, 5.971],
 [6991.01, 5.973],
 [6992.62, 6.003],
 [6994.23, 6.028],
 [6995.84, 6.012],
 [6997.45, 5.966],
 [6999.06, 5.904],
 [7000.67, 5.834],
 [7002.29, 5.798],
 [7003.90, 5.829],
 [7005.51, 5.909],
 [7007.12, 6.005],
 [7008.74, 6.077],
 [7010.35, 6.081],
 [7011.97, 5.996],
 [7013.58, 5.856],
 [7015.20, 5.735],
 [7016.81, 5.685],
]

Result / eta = 0.002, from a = 0.02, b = -0.010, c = -0.020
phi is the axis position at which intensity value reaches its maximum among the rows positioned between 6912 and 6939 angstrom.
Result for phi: 6925.32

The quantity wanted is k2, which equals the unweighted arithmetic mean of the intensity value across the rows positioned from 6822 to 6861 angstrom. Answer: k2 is 5.81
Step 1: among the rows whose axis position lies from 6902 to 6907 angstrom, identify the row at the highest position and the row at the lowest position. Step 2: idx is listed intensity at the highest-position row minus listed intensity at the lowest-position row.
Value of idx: 0.10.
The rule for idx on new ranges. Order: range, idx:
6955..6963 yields -0.17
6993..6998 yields -0.06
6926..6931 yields -0.15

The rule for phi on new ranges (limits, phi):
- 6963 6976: 6968.51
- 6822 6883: 6836.59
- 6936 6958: 6952.48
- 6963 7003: 6994.23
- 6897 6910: 6909.39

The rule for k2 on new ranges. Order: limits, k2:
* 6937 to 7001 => 5.88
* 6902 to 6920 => 5.98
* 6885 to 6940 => 5.90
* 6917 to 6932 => 5.97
